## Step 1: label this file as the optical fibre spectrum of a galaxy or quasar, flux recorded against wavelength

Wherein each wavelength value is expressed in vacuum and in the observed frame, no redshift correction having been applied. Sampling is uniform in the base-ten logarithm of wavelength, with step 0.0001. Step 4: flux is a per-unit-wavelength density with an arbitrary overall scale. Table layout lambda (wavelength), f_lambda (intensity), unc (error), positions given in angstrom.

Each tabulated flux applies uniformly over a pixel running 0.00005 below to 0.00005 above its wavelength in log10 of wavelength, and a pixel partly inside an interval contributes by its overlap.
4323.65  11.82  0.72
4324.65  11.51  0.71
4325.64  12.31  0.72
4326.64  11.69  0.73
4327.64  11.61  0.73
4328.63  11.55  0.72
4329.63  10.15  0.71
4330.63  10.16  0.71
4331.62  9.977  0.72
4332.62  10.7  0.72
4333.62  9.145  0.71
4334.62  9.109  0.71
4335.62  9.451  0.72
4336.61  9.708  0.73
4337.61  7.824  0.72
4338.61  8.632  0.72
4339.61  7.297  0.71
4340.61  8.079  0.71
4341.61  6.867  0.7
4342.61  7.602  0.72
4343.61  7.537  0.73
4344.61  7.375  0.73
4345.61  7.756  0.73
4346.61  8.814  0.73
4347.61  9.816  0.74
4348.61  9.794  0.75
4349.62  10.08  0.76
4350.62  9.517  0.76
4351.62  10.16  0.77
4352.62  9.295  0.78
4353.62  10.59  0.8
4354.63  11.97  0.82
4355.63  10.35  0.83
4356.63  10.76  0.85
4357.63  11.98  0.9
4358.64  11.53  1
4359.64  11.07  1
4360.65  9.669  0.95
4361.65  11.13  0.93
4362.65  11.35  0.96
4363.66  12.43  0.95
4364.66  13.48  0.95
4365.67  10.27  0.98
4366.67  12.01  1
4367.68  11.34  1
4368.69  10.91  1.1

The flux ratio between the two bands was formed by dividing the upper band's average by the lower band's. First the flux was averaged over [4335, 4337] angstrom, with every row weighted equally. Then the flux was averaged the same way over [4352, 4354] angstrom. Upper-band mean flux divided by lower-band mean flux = 1.04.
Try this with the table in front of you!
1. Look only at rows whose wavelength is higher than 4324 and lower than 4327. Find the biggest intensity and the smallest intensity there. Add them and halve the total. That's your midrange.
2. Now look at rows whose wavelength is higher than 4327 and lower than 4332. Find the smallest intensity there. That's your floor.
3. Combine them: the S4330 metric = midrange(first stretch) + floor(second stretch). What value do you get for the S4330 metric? 21.9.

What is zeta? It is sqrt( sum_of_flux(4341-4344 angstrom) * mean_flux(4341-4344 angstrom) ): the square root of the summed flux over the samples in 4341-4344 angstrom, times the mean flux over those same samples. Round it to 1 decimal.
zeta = 12.7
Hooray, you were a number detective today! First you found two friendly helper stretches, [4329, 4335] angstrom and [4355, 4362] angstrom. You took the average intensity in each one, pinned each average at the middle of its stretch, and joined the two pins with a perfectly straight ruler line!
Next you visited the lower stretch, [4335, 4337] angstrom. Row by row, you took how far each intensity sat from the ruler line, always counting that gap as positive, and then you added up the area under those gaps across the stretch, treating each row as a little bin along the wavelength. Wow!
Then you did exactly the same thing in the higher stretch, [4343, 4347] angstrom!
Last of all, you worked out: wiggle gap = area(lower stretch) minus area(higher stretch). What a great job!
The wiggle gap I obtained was -9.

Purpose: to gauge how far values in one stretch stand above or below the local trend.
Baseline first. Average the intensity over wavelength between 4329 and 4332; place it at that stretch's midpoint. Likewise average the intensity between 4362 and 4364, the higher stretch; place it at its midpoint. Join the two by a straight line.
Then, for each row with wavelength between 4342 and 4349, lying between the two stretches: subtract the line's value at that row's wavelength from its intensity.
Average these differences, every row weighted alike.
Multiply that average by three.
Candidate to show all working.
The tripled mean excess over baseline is -8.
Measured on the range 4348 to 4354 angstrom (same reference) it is -4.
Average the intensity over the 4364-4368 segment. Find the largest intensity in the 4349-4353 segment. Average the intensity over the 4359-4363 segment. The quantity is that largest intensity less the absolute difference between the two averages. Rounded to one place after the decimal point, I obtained 9.2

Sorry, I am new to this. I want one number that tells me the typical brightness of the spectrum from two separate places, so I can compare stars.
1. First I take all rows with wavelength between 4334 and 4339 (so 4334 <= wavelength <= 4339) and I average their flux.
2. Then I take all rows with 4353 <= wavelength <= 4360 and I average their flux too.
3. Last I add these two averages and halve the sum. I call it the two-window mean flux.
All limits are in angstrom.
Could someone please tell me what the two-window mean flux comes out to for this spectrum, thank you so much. 10.1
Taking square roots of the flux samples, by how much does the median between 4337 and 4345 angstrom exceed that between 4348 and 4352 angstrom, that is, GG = -0.4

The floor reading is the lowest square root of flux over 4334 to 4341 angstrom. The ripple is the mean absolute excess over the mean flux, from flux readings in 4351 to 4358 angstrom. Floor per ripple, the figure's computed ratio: 3.7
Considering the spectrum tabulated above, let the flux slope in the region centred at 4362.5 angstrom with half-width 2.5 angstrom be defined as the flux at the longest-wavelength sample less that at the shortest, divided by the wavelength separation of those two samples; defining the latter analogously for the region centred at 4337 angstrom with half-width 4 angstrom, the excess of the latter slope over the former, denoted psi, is -1.1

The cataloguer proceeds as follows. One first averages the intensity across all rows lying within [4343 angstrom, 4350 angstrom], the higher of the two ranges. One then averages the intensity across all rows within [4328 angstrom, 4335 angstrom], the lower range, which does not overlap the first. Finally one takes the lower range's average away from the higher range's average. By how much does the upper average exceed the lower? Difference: -1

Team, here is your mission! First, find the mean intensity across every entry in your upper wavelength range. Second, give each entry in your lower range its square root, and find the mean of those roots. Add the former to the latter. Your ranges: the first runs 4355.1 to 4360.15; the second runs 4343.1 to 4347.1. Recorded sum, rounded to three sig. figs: 13.9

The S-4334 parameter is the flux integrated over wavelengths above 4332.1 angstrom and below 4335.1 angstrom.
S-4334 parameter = 29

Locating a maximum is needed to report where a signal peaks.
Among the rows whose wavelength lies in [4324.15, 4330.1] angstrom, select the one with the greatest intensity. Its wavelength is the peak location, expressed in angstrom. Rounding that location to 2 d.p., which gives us 4325.64 angstrom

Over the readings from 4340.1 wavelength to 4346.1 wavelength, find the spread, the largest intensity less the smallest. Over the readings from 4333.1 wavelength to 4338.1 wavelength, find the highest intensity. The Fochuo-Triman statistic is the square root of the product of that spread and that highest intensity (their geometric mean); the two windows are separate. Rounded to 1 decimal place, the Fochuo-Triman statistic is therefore 3.4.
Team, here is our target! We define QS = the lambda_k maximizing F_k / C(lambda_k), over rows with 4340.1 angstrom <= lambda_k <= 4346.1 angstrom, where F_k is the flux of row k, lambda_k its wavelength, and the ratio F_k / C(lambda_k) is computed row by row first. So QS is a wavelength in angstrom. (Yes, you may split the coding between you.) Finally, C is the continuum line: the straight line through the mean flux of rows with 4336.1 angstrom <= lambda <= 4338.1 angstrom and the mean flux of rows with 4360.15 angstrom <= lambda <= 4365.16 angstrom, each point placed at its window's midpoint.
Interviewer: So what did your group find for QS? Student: 4340.61 angstrom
